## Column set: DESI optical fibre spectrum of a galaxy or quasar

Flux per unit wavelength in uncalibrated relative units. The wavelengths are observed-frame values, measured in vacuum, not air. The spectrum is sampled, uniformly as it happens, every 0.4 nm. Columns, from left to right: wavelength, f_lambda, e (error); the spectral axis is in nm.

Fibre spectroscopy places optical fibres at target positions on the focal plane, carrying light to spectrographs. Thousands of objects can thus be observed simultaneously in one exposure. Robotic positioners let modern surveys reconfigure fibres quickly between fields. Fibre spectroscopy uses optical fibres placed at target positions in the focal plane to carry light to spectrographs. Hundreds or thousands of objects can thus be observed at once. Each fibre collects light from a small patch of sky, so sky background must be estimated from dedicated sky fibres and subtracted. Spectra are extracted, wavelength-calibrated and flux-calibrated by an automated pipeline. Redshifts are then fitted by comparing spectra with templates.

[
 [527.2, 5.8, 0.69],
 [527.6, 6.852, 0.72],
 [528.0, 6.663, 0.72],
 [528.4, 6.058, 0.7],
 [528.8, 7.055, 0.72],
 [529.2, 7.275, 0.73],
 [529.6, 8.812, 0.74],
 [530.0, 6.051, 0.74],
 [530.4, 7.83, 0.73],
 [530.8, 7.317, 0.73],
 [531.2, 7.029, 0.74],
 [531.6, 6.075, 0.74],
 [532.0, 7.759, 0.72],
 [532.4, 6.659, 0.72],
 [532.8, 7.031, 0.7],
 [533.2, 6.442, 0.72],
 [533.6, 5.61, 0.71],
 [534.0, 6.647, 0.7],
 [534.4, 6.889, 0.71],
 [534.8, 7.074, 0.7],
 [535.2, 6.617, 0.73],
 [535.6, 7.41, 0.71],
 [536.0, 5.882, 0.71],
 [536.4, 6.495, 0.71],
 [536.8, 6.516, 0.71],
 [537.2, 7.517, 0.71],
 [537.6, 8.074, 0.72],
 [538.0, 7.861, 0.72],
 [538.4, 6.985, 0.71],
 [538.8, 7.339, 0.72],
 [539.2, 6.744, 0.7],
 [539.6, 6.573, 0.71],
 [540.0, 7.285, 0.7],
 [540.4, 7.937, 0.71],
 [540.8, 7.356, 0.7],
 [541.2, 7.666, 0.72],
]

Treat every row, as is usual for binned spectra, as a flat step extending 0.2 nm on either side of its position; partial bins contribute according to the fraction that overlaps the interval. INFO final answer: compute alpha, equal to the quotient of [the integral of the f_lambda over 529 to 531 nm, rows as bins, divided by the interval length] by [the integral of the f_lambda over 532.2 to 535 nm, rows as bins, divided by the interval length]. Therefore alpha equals 1.13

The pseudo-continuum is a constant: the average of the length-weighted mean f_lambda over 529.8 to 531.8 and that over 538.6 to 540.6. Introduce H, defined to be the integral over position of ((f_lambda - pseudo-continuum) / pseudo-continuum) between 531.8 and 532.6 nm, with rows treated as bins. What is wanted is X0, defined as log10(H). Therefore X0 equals -1.66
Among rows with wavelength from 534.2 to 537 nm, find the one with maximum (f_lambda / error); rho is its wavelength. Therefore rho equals 535.6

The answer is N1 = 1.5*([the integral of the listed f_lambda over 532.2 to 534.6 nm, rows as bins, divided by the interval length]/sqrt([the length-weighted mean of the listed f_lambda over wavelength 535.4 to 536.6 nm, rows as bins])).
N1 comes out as 3.82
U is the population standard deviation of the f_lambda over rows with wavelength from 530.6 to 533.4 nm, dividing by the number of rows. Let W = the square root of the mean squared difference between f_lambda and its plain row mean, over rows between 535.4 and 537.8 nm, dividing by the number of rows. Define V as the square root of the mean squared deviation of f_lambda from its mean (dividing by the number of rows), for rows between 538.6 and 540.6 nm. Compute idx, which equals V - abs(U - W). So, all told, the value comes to 0.26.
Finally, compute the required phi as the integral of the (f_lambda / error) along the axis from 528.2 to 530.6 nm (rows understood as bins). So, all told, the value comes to 23.7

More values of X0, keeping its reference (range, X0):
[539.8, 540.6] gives -1.17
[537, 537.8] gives -1.05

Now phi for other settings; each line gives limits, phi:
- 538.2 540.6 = 24.2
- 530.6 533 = 23.1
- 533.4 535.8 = 22.7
